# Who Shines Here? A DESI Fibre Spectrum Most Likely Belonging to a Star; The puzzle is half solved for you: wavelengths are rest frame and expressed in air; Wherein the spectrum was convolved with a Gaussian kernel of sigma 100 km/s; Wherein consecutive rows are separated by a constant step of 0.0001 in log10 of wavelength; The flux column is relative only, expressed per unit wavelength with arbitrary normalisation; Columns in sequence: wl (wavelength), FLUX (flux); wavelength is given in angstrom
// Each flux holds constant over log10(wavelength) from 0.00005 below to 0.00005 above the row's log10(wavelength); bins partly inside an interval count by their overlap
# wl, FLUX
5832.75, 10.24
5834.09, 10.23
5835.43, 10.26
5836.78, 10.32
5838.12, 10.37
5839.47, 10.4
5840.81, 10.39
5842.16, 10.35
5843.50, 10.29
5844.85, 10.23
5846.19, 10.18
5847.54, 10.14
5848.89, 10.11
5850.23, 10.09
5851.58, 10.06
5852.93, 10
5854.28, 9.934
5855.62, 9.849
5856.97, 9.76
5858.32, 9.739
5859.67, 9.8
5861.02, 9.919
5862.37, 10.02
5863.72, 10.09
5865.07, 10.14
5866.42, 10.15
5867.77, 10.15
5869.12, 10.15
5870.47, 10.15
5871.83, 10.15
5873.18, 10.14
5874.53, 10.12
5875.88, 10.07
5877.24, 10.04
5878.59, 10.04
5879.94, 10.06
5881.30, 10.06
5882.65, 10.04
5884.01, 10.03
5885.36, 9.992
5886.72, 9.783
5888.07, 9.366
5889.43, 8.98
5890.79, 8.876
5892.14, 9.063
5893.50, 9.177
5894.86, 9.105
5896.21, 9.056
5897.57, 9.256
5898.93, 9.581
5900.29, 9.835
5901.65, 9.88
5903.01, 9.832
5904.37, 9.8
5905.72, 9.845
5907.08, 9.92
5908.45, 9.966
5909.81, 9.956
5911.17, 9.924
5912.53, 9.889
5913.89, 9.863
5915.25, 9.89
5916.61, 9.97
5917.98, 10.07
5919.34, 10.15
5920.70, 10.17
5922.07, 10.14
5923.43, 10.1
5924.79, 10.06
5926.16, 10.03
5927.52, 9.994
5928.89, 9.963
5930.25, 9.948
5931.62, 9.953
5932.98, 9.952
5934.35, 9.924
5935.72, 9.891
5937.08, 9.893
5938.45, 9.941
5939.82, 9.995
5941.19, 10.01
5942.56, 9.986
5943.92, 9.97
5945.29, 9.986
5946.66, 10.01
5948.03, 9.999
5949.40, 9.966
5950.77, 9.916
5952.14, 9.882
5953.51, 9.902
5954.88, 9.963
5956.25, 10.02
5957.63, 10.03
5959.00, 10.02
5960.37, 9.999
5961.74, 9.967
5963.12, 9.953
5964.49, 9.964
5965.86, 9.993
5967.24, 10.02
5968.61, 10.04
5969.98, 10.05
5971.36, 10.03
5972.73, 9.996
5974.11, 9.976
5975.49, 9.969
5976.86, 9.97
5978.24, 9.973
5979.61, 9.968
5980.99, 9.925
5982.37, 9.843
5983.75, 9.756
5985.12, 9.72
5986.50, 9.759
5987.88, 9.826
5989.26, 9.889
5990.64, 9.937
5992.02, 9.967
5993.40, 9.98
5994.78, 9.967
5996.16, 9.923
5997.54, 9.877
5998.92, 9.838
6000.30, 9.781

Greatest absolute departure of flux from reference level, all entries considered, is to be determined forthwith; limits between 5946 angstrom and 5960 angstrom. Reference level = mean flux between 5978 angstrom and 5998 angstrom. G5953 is 0.14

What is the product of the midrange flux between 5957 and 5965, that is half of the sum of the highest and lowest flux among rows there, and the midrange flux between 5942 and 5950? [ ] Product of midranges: 100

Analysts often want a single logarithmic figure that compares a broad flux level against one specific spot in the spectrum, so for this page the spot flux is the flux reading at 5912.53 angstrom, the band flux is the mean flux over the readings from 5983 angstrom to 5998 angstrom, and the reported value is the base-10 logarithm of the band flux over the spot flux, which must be -0.0007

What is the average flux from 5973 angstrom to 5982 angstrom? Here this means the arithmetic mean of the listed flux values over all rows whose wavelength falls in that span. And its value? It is 10.0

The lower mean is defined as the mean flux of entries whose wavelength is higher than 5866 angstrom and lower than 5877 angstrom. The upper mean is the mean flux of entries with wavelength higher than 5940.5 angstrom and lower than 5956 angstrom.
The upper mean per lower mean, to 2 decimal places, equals 0.98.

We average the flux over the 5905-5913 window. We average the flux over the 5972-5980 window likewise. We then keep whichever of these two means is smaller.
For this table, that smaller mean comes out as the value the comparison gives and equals 9.92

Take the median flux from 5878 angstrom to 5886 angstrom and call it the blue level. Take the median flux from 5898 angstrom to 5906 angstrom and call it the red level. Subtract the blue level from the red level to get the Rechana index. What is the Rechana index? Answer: -0.21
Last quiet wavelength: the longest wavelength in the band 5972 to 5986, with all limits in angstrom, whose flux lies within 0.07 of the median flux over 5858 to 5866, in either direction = 5980.99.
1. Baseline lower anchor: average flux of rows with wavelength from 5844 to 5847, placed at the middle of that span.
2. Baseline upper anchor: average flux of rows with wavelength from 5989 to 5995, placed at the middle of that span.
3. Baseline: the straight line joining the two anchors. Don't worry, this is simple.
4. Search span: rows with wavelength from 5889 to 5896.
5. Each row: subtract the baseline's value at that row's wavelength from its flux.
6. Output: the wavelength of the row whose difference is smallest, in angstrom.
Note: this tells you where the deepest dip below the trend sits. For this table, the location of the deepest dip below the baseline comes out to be 5890.79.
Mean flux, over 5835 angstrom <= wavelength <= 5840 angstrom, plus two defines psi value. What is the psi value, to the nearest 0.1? 12.3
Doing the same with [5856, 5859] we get 11.7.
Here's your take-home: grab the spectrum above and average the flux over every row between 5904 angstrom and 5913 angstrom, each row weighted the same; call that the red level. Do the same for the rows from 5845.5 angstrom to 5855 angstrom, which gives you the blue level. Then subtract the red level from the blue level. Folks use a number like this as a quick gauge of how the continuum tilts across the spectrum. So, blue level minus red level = 0.17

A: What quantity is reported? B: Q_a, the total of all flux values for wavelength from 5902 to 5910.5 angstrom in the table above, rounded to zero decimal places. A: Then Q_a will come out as 59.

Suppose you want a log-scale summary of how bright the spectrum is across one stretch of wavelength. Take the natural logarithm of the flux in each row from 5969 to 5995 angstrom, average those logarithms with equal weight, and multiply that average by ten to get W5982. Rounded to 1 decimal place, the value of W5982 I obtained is 22.9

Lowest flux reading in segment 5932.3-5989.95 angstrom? 9.72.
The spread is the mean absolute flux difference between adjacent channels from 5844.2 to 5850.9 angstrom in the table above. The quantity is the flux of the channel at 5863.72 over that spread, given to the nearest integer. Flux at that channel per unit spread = 288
